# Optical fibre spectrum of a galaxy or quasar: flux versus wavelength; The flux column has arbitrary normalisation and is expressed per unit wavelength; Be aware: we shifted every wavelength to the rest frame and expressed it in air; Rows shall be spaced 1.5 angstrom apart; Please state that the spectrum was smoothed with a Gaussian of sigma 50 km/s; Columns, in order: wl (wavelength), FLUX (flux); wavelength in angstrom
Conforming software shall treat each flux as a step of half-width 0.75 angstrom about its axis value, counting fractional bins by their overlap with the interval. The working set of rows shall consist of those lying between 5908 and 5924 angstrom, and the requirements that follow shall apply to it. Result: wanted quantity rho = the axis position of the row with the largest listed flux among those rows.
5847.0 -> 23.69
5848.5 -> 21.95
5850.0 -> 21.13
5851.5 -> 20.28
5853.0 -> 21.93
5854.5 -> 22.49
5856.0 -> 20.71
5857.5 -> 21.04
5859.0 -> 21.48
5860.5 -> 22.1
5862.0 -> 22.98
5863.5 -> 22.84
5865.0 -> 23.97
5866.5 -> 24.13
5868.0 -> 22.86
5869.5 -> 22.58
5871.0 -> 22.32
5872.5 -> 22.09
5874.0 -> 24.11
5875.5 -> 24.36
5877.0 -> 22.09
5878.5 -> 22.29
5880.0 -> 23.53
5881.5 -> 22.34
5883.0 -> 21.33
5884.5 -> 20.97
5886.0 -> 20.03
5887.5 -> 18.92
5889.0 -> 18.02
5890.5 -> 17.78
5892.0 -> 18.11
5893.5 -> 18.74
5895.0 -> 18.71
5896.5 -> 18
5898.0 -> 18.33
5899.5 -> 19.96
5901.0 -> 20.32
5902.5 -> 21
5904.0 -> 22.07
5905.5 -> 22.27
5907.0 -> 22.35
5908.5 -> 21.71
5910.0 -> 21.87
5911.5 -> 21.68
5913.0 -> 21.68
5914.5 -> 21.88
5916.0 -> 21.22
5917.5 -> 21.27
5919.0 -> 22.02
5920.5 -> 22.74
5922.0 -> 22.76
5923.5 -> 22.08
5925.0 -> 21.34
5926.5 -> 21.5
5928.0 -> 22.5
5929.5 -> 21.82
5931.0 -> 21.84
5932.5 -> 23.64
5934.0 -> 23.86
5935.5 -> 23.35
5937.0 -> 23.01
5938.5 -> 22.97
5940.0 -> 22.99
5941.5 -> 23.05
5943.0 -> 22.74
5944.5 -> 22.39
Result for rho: 5922.0 angstrom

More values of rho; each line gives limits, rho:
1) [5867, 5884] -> 5875.5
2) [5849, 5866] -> 5865.0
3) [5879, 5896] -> 5880.0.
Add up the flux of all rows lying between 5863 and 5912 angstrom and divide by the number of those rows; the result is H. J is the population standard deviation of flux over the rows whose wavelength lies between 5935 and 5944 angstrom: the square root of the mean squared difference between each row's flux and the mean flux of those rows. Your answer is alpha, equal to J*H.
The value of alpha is 4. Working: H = 21.3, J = 0.2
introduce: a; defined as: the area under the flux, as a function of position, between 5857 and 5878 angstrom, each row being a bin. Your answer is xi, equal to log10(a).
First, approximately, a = 479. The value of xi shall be 2.68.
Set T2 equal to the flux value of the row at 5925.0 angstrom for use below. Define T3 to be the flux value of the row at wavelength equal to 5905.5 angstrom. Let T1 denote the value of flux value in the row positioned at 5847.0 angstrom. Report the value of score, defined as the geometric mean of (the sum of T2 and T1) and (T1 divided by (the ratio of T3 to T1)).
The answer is 34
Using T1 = 23.69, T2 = 21.34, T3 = 22.27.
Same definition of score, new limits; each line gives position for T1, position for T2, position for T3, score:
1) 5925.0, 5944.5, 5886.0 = 32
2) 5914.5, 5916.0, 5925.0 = 31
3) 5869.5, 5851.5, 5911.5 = 32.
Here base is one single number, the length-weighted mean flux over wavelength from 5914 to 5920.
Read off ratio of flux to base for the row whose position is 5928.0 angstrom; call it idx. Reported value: 1.04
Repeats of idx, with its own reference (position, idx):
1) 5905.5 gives 1.03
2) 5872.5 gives 1.02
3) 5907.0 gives 1.03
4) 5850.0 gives 0.98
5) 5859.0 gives 0.99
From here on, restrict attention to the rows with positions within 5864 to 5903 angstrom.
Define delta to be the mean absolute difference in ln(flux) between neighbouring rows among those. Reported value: 0.035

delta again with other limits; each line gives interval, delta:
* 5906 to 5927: 0.017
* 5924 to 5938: 0.026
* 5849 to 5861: 0.042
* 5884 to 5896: 0.031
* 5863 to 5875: 0.033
